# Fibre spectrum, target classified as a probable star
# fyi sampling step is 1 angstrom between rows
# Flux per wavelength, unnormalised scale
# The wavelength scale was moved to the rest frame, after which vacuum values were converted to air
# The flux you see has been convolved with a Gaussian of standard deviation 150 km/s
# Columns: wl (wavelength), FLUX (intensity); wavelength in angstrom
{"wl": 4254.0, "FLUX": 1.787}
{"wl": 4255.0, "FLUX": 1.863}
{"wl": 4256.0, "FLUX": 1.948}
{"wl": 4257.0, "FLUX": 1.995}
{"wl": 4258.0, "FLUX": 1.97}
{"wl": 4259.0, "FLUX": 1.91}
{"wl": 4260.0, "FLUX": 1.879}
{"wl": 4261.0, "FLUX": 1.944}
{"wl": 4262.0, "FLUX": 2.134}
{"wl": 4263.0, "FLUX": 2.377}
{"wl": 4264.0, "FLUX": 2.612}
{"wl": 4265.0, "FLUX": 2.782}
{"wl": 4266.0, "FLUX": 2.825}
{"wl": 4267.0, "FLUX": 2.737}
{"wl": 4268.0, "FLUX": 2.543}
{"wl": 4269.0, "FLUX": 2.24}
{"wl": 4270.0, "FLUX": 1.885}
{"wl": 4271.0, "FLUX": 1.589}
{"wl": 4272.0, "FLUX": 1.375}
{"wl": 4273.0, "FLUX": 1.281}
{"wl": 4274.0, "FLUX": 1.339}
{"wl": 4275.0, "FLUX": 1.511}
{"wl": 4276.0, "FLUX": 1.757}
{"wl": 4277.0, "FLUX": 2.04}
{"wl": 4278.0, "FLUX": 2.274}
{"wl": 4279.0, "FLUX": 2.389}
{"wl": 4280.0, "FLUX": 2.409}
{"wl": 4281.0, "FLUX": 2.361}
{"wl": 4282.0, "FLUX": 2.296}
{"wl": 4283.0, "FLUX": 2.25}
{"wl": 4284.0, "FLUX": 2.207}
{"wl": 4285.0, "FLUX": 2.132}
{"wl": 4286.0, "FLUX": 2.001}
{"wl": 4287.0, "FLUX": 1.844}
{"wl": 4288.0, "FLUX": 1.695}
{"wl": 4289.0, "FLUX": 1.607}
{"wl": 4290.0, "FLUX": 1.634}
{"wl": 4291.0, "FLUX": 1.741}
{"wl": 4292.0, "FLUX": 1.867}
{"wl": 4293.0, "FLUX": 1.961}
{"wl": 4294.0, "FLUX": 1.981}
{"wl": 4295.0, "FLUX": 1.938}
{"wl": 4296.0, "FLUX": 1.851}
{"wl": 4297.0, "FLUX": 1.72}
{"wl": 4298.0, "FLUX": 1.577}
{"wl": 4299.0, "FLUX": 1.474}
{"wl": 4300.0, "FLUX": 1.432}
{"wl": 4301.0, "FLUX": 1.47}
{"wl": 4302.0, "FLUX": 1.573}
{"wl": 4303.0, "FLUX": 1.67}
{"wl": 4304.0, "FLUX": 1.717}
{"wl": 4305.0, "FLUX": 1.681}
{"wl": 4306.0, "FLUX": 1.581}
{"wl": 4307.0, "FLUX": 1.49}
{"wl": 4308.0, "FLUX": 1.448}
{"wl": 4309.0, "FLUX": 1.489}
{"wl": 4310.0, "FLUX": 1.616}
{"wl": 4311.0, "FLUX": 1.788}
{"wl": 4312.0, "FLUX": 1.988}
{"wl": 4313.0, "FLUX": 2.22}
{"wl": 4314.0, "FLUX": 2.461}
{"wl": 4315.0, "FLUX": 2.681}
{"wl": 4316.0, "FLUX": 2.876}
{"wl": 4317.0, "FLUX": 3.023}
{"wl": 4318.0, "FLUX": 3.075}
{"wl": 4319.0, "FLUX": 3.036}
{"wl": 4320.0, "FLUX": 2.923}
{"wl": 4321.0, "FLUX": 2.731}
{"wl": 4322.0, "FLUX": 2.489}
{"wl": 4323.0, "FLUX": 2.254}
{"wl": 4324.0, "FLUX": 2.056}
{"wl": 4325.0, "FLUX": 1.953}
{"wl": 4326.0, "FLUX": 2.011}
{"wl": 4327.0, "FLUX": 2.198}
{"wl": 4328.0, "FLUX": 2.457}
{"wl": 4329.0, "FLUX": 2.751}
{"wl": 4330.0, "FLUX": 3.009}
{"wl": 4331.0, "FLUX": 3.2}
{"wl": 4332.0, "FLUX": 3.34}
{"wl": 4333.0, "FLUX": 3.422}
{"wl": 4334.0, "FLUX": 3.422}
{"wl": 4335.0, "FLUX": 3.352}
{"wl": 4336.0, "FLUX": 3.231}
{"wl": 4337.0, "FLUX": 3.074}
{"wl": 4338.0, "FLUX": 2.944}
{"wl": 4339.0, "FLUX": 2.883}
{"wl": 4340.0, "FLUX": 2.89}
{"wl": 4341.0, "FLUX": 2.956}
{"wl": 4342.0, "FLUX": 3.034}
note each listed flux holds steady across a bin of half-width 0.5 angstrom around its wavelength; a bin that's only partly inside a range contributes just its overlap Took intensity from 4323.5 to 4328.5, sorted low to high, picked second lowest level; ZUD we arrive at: 2.011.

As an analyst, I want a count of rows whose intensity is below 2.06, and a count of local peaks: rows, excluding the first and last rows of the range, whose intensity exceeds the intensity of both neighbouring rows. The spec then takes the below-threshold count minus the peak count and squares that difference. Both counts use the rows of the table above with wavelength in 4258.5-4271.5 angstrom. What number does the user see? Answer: 16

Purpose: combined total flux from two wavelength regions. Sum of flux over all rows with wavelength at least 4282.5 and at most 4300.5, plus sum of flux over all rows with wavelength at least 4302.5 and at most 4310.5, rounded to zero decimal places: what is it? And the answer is 46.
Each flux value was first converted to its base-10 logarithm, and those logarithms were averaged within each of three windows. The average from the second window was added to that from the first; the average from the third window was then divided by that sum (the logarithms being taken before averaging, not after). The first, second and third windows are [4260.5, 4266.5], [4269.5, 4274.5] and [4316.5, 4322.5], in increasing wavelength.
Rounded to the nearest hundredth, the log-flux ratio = 0.83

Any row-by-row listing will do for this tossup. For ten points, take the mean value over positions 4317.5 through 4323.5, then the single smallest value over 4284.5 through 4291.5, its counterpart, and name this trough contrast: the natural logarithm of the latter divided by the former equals -0.54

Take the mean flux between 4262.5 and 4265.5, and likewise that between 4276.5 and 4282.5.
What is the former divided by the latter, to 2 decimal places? 1.13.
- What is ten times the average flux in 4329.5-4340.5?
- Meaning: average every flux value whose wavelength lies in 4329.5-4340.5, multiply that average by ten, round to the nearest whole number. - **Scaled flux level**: 32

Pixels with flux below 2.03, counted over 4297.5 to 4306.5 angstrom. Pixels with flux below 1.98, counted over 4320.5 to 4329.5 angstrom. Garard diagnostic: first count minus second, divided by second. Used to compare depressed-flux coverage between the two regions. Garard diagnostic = 8.0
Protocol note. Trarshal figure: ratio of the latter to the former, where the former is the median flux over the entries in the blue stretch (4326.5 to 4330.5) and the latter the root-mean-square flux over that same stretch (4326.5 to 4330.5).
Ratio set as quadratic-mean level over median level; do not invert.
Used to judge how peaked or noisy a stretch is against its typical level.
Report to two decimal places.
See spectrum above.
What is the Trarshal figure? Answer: 1.01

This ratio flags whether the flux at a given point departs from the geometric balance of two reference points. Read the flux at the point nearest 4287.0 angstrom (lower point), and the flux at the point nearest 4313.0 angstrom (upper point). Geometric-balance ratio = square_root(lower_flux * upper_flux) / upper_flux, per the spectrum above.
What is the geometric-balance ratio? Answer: 0.91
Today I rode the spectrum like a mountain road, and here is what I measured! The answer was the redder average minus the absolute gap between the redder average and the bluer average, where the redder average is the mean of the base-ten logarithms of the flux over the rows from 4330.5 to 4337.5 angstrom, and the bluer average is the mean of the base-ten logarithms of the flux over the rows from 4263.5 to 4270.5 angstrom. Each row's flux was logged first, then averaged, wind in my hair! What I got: 0.40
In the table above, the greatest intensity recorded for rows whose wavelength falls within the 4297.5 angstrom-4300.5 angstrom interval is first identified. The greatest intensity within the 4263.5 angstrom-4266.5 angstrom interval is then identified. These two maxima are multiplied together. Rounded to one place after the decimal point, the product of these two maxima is 4.5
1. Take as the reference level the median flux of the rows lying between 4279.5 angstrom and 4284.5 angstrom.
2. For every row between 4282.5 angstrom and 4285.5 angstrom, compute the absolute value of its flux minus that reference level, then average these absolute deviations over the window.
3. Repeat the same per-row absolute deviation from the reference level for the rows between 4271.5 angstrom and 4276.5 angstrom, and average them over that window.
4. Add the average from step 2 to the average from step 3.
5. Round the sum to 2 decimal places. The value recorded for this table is 0.94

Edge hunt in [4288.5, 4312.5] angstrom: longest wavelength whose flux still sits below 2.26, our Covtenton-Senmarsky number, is 4312.0 angstrom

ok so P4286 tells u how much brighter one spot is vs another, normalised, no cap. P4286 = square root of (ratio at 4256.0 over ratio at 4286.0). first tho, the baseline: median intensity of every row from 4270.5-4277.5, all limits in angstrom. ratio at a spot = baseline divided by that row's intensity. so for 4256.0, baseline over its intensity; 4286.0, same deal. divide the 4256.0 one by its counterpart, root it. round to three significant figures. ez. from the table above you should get 1.01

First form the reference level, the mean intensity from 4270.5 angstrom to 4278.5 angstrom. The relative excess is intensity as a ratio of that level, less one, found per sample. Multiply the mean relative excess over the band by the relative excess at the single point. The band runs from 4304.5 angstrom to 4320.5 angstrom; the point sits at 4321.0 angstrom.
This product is 0.23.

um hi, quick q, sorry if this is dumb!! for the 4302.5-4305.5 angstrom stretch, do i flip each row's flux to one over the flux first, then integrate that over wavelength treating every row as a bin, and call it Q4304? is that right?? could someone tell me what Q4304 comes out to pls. 1.8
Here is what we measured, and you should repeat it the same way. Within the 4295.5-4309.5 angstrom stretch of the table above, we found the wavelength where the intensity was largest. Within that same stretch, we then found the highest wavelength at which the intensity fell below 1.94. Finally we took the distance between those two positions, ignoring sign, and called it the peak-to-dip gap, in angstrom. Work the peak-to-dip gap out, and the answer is 13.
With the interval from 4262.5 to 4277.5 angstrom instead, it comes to 10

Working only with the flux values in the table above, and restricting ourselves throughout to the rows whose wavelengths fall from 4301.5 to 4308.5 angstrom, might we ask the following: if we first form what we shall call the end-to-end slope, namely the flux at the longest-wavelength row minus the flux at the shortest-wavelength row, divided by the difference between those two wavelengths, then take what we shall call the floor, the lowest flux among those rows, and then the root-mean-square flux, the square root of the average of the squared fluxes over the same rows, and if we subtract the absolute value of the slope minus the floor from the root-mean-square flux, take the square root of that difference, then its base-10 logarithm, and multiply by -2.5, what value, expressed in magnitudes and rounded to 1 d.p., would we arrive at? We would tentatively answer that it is 1.1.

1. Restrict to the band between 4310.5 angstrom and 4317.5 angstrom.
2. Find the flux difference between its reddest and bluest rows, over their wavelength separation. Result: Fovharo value 0.21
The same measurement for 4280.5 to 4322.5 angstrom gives 0.00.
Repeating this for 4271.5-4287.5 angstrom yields 0.03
